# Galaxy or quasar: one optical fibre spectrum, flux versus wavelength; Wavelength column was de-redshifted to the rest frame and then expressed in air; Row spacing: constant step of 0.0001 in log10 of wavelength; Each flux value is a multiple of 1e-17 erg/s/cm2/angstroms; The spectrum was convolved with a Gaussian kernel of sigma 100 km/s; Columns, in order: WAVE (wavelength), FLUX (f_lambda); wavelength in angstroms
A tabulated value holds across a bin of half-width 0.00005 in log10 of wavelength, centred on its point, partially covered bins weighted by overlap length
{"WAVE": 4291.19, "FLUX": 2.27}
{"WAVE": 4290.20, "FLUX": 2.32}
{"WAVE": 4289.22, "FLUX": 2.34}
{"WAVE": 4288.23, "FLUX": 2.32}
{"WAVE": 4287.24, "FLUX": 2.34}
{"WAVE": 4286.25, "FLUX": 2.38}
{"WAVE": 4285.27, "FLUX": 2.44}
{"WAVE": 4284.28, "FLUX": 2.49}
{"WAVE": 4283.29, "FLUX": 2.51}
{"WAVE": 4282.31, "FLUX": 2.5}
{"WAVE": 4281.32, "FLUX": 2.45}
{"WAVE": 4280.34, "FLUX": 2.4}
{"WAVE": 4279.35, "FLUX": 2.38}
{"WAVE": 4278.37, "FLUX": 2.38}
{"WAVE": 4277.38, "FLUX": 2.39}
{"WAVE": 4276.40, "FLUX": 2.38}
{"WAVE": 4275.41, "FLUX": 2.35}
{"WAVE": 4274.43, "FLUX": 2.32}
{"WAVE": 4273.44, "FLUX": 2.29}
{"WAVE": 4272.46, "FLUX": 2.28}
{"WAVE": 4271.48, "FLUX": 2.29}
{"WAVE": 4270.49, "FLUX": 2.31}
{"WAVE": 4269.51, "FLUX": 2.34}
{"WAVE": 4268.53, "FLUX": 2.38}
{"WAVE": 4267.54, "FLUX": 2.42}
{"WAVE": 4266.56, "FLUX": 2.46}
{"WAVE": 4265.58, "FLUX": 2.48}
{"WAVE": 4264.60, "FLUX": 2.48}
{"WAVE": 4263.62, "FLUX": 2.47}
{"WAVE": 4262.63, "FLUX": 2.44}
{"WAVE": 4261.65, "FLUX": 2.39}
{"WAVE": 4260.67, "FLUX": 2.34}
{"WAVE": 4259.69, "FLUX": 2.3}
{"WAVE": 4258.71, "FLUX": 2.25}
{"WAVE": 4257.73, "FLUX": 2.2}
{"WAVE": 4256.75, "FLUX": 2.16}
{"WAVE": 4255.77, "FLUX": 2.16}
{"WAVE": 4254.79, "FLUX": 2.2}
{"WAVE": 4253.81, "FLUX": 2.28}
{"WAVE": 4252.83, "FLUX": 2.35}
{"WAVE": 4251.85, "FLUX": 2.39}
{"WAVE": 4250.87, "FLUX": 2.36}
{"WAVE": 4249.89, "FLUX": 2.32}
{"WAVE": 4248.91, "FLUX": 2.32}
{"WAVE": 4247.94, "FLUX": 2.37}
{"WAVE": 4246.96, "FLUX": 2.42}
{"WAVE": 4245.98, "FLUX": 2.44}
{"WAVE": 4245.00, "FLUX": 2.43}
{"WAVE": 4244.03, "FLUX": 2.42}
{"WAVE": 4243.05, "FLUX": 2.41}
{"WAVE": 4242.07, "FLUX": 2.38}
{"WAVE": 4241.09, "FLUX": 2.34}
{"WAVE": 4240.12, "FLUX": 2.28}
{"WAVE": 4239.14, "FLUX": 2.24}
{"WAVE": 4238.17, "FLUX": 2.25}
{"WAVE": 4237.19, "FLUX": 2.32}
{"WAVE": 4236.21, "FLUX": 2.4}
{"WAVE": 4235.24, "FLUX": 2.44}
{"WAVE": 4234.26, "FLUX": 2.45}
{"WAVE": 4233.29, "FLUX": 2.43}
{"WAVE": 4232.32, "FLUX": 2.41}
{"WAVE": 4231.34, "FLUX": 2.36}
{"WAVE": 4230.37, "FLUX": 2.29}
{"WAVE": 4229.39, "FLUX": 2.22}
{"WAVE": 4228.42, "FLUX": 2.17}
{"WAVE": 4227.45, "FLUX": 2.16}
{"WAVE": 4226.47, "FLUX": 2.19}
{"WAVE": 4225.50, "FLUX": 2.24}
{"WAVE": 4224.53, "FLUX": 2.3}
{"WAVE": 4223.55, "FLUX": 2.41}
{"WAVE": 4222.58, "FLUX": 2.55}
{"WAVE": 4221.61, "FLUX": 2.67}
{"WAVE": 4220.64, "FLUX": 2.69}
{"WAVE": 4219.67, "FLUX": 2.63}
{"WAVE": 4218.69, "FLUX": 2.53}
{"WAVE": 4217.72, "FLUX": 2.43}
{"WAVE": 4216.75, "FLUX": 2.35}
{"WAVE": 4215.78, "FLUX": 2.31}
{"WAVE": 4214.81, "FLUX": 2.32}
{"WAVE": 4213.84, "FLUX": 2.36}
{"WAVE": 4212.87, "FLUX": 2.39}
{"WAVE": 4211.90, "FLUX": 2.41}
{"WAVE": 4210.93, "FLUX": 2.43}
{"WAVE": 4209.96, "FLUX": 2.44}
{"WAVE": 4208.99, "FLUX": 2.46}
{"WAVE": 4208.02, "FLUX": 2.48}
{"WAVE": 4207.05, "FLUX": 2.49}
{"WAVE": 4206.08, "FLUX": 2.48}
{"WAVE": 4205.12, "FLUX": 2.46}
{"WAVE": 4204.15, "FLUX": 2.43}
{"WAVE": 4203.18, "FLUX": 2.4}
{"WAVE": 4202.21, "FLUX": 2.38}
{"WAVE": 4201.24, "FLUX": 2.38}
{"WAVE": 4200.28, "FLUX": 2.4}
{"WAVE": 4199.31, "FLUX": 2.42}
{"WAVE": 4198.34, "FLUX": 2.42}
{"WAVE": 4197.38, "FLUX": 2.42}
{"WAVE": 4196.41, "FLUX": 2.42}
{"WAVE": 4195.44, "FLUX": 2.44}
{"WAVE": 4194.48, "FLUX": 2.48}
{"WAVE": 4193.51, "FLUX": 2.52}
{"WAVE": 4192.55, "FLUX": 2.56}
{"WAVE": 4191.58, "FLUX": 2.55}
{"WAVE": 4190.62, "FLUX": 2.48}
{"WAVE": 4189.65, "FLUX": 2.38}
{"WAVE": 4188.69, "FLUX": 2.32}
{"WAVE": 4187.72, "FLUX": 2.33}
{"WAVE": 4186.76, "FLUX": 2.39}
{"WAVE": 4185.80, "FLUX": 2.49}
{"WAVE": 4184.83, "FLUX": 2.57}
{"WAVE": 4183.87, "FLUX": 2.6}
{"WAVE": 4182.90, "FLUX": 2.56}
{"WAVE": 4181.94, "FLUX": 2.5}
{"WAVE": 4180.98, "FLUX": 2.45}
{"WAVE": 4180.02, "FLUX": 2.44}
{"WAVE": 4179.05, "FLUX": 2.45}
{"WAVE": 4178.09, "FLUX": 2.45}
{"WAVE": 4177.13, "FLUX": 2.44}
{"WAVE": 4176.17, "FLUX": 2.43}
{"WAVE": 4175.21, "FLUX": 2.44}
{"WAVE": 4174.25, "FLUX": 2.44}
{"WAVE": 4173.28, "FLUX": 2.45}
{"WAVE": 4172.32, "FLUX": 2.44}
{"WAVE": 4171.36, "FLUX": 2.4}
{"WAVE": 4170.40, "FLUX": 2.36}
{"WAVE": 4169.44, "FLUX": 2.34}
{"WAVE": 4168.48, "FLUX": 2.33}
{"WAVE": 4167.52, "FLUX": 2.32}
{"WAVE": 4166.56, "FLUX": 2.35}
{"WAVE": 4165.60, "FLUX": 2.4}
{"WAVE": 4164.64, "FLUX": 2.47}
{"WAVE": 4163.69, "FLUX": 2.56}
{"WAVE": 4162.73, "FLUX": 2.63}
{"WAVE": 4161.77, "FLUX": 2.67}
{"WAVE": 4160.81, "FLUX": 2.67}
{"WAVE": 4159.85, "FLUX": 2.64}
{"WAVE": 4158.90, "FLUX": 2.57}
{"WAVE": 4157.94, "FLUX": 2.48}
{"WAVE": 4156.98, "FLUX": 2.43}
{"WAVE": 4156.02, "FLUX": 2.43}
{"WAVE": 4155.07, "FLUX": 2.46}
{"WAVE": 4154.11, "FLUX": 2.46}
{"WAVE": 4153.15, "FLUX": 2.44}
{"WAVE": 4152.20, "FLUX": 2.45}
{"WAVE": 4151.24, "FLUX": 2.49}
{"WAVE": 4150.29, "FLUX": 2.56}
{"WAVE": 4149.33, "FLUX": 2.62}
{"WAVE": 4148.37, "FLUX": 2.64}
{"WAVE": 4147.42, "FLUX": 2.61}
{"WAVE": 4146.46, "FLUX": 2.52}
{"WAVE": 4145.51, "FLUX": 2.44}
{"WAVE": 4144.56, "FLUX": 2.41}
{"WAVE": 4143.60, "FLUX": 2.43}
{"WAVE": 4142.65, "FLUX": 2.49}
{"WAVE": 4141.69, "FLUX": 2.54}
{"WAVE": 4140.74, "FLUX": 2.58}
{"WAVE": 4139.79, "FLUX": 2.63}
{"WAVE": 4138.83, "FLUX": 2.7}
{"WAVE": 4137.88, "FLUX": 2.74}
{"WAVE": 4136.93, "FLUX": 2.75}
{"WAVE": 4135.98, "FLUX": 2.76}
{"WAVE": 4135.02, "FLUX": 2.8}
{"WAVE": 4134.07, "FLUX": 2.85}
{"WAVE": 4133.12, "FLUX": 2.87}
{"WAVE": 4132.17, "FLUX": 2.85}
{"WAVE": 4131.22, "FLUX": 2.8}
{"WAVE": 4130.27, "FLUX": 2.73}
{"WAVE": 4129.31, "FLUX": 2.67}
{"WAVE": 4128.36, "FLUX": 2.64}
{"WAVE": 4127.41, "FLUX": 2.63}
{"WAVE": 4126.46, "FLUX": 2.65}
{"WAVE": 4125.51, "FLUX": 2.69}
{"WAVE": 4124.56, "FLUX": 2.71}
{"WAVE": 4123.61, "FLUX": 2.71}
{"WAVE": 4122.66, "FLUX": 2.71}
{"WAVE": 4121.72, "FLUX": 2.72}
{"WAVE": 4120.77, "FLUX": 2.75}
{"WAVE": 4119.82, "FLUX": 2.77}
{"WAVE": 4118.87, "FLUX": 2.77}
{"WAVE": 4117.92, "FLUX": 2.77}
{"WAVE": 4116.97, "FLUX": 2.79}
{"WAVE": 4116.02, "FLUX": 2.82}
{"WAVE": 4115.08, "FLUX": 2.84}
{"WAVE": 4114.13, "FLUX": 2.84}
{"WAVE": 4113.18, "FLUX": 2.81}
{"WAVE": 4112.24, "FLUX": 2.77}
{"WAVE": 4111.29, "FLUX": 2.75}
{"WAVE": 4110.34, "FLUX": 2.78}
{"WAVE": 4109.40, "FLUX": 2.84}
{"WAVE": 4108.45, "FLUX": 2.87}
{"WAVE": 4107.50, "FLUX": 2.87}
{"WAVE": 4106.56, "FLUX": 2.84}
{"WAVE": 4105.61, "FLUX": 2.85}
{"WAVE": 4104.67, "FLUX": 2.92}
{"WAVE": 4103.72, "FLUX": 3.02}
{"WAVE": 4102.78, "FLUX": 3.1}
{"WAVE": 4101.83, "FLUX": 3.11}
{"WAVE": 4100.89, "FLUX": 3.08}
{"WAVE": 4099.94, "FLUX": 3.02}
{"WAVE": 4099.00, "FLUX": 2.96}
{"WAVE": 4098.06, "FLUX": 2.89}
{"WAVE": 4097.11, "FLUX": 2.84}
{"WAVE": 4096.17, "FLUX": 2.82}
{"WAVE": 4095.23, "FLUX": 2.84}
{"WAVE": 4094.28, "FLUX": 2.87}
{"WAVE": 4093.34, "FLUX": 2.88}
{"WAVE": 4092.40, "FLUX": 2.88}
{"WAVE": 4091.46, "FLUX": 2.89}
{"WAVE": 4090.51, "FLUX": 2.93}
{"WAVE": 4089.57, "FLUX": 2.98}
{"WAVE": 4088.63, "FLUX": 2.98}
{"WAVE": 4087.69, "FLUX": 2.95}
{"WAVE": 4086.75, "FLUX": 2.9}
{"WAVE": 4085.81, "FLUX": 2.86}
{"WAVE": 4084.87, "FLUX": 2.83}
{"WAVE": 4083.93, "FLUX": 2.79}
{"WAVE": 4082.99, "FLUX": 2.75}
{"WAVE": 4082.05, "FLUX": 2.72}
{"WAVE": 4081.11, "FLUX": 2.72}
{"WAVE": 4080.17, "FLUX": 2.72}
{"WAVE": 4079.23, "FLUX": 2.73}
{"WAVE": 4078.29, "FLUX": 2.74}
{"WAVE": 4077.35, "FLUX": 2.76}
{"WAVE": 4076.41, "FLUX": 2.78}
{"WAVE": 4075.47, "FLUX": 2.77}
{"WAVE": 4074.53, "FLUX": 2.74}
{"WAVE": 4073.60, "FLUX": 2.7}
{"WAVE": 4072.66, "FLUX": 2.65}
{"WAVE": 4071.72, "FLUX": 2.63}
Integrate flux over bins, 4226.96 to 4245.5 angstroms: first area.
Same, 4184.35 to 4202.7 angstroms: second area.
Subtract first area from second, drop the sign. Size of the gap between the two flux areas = 1.4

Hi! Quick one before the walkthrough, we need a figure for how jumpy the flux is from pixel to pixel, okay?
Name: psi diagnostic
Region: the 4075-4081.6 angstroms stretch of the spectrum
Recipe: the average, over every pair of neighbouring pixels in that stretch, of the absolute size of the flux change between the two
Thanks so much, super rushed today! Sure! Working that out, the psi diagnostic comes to 0.012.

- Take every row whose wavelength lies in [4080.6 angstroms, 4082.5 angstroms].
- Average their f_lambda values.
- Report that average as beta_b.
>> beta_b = 2.7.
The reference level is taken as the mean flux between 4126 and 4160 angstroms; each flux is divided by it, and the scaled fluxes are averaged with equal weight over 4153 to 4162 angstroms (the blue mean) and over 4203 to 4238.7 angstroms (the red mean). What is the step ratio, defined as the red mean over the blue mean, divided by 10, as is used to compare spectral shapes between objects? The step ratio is 0.095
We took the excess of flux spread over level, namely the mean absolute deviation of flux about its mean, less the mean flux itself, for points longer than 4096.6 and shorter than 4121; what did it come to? -2.79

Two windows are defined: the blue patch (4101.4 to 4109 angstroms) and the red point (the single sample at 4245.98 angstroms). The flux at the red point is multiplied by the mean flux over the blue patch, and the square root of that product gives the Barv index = 2.68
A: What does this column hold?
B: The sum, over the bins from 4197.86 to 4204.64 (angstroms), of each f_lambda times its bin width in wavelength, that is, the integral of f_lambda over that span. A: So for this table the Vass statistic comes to 16.3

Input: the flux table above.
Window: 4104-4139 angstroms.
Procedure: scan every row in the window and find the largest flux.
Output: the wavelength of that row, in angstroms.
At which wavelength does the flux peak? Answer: 4104.67 angstroms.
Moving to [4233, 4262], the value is 4234.26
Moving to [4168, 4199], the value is 4183.87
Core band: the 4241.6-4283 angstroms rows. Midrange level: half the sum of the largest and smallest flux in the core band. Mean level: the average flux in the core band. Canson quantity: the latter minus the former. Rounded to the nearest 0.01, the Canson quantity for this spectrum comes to 0.03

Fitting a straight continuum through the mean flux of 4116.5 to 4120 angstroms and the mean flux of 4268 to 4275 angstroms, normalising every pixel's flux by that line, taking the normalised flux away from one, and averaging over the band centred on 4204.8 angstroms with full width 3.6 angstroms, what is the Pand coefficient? 0.03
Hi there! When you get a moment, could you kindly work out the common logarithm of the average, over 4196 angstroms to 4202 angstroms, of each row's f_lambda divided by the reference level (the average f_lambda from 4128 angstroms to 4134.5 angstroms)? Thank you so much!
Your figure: -0.061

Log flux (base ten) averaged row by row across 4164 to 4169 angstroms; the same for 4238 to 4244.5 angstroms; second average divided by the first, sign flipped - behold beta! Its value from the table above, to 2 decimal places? -0.98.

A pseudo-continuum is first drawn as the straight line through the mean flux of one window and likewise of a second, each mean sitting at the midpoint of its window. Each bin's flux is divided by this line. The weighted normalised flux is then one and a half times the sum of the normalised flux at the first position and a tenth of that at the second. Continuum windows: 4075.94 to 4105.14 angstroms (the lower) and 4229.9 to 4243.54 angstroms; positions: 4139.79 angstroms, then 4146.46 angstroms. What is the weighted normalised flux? 1.60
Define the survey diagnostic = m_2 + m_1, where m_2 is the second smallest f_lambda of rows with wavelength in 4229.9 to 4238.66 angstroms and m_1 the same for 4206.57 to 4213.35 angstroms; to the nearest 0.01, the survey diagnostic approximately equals 4.70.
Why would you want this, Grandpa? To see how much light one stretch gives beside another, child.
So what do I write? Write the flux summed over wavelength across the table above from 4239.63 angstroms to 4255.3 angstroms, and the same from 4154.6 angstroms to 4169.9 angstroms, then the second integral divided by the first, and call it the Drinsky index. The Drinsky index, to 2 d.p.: 1.03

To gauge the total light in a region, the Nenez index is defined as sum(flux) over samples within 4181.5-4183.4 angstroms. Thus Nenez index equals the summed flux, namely 5.06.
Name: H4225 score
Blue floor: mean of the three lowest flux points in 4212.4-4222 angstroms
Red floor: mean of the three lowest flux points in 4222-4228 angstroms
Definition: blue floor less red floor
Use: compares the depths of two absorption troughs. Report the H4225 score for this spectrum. 0.13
